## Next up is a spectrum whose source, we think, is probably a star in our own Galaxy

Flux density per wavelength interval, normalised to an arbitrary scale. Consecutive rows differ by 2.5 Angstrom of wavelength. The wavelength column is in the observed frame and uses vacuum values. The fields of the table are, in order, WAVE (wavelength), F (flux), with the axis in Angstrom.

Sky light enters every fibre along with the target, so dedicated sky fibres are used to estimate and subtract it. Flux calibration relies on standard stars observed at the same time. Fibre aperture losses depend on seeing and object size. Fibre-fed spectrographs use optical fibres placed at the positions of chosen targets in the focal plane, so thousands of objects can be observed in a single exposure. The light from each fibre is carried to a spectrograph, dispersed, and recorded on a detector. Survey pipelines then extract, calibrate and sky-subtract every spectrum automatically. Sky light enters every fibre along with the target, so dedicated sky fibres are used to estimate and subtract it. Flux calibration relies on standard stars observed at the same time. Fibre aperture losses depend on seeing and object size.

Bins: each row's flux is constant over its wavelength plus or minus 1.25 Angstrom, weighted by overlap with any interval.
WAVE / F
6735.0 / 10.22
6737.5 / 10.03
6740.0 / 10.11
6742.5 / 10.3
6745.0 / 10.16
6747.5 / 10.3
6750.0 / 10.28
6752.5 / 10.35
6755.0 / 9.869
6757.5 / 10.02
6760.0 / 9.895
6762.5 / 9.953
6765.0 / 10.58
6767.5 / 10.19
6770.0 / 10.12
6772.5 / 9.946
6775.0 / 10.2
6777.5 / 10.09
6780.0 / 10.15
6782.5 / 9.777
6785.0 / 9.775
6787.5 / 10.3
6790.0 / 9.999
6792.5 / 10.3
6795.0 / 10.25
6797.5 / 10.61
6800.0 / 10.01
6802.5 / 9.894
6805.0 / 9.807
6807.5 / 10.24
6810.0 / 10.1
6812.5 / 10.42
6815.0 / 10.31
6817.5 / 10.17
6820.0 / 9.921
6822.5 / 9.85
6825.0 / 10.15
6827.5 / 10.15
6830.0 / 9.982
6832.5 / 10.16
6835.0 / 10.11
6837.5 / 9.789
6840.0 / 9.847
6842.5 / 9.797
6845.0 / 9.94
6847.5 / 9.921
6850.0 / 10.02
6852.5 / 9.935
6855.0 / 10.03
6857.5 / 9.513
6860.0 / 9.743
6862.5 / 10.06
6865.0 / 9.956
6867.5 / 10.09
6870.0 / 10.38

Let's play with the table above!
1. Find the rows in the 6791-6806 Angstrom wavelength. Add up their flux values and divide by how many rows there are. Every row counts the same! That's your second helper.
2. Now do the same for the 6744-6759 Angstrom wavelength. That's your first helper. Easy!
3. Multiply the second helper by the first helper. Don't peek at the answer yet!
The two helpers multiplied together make 103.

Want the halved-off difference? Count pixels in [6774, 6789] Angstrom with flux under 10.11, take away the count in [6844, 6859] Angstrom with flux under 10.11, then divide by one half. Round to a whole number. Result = -6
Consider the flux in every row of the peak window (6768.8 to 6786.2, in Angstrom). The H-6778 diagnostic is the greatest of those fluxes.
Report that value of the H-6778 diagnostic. 10.2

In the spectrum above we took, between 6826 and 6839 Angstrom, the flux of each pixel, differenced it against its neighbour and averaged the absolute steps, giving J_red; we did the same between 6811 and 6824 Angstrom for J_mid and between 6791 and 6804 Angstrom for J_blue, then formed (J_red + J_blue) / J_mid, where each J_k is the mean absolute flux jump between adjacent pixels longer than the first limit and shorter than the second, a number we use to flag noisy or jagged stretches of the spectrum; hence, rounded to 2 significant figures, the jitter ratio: 3.2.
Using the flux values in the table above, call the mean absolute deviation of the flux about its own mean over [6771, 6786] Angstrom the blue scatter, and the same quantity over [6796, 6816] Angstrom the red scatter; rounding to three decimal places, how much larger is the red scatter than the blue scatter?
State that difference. 0.064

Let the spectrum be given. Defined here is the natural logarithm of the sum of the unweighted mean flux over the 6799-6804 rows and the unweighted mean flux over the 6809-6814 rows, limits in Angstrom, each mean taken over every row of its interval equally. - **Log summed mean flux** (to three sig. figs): 3.01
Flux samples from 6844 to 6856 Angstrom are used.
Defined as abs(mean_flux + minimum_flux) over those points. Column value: 19.89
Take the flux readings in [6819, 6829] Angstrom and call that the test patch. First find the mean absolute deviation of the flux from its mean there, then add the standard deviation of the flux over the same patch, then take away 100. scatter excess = -99.7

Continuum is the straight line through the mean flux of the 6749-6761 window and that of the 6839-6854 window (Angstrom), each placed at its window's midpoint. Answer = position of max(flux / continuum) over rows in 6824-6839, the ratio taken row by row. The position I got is 6832.5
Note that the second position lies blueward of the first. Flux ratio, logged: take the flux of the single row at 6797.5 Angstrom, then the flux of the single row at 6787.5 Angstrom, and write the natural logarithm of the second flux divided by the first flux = -0.030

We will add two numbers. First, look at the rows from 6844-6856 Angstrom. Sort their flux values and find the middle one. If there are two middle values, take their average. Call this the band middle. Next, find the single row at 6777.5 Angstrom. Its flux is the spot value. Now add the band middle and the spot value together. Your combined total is 20.0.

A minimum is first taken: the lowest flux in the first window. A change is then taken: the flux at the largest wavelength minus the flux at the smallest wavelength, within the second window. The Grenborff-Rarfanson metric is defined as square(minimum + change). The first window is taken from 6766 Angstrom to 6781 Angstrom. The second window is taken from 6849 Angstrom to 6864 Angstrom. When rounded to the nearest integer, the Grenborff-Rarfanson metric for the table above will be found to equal 100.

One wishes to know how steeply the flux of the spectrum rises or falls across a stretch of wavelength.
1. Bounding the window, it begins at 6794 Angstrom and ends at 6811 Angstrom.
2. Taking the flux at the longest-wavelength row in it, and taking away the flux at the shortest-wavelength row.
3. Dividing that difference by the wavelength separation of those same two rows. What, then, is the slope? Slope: -0.010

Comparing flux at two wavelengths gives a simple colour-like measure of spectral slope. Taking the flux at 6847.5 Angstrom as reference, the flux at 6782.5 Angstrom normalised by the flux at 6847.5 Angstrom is 0.99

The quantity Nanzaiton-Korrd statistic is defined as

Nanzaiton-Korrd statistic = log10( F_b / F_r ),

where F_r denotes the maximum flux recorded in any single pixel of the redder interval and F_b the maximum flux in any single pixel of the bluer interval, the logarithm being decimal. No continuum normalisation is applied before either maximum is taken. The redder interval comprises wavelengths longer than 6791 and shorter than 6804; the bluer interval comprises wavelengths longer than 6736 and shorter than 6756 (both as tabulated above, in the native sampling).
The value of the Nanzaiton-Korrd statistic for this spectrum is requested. -0.011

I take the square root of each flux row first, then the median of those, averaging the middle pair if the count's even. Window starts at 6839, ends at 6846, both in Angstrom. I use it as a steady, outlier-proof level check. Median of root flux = 3.14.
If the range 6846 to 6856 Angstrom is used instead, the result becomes 3.16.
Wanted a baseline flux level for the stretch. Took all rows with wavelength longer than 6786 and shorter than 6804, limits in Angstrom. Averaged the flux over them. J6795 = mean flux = 10.2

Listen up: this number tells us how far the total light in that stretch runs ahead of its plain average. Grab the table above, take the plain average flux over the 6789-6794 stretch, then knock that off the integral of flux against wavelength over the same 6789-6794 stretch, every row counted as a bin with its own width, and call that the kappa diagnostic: 40.6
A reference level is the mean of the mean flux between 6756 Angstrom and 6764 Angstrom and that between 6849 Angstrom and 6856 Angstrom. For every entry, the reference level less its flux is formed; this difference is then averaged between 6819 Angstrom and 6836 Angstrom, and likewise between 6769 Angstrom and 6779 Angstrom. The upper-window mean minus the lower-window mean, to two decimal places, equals 0.04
